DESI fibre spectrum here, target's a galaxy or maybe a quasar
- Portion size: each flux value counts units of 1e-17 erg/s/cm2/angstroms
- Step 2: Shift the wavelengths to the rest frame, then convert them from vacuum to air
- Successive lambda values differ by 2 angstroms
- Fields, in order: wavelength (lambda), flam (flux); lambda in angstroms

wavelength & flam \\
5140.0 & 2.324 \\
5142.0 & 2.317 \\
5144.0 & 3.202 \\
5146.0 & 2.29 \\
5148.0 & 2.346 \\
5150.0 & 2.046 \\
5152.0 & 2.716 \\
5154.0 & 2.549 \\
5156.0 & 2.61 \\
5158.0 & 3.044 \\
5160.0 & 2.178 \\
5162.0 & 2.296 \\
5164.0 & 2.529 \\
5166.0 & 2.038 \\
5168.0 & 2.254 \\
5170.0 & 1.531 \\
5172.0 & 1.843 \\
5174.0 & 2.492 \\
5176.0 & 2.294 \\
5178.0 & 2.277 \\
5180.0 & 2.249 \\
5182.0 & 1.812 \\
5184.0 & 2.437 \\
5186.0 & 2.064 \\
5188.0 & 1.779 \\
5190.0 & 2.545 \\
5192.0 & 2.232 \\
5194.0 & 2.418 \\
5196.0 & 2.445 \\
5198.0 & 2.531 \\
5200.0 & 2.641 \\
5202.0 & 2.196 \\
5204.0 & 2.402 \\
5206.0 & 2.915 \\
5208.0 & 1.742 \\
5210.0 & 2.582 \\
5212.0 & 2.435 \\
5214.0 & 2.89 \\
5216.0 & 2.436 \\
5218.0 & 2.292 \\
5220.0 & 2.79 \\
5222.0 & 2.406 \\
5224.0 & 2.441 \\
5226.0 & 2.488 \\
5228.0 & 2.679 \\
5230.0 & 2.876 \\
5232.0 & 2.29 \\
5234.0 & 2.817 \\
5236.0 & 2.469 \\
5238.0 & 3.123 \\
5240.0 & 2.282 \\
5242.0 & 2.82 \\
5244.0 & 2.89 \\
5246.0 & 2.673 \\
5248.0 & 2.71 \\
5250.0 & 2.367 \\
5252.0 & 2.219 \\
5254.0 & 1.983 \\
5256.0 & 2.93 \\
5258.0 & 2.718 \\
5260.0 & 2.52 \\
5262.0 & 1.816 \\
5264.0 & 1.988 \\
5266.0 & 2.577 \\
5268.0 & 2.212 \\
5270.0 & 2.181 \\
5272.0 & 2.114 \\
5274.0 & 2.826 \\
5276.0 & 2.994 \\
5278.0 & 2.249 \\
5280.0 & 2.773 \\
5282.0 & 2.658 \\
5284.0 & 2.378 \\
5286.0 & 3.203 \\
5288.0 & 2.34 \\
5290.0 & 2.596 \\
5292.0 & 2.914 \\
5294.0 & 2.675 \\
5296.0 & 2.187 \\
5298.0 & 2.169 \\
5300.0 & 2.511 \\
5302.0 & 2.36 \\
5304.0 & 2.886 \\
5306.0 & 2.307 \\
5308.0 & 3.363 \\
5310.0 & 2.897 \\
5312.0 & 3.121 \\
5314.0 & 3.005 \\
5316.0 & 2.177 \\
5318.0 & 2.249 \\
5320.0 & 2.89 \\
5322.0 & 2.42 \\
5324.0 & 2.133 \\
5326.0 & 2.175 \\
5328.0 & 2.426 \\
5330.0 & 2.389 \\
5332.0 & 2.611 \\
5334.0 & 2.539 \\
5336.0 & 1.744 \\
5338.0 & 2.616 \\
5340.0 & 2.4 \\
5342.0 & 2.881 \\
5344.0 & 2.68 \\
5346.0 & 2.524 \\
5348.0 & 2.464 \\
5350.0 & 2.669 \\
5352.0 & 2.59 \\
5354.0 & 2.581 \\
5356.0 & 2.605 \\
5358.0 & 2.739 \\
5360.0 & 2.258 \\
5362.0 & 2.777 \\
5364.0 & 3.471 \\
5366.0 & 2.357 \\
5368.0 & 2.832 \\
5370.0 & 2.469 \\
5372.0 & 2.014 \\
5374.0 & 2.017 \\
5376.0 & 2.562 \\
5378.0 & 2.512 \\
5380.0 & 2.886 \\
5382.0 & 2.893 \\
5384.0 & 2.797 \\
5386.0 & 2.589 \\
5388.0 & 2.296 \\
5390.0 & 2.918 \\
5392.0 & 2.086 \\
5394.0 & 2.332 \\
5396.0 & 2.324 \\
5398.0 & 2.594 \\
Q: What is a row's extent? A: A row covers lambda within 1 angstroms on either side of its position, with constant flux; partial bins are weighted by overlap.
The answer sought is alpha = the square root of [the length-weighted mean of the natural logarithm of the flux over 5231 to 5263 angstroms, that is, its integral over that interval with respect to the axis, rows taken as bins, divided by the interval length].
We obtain 0.96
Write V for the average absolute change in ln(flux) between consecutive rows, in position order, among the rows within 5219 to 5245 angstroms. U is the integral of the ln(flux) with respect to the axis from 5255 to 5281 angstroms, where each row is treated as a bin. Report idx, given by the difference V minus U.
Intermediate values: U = 23.0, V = 0.14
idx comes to -22.9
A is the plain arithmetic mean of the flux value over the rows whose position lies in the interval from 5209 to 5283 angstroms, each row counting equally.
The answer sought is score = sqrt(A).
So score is 1.59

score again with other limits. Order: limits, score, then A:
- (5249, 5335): 1.59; 2.51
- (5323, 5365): 1.59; 2.54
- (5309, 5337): 1.58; 2.48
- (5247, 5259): 1.58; 2.49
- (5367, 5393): 1.59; 2.53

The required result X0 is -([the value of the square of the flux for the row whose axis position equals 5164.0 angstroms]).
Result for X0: -6.4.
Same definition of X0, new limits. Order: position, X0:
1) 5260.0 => -6.4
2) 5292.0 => -8.5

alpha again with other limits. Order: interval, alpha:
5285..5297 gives 0.98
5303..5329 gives 0.98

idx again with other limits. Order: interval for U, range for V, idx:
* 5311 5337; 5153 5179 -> -22.9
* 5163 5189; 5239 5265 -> -19.2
